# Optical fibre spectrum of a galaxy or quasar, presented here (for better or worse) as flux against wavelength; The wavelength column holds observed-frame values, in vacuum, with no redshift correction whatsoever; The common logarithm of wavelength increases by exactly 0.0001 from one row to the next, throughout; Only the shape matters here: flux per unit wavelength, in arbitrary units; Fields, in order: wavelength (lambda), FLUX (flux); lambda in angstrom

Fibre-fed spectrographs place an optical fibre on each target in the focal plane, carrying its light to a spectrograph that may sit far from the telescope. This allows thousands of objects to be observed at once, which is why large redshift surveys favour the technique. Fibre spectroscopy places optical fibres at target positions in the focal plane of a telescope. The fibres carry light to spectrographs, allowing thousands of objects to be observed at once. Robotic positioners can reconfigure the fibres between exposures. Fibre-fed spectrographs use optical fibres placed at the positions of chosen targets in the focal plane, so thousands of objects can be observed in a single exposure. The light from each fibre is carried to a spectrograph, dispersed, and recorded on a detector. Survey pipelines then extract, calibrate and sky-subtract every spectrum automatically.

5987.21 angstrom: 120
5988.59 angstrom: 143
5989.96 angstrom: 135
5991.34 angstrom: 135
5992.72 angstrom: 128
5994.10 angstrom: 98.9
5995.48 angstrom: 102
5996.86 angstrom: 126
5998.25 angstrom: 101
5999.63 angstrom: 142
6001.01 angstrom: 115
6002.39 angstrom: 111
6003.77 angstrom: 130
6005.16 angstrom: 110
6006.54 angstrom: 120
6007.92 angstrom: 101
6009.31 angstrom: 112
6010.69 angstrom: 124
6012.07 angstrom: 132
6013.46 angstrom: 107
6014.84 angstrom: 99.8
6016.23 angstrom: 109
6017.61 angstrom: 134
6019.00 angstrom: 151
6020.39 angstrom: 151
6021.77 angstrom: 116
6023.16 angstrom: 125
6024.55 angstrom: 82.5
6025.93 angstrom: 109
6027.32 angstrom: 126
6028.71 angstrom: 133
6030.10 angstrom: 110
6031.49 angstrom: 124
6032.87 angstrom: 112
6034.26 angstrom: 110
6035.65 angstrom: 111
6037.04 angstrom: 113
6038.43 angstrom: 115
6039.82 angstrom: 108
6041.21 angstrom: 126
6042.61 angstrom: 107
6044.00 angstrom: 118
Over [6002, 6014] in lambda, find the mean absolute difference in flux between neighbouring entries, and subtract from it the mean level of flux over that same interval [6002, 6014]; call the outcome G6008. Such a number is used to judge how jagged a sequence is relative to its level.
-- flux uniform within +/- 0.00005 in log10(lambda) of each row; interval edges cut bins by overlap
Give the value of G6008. -101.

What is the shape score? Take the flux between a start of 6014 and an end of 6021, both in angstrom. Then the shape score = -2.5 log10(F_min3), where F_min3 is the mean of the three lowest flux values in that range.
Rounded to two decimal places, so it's -5.14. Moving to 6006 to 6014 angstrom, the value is -5.07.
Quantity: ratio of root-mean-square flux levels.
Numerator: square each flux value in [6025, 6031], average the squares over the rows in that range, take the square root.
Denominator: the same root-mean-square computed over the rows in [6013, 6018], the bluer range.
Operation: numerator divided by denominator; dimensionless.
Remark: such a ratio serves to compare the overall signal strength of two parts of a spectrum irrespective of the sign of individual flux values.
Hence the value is 1.06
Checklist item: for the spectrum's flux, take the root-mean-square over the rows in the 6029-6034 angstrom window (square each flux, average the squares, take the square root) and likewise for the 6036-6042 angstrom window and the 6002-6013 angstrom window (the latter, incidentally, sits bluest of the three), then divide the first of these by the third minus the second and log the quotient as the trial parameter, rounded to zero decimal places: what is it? 51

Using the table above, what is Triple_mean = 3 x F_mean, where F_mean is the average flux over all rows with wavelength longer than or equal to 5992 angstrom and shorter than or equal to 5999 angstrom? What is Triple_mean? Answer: 334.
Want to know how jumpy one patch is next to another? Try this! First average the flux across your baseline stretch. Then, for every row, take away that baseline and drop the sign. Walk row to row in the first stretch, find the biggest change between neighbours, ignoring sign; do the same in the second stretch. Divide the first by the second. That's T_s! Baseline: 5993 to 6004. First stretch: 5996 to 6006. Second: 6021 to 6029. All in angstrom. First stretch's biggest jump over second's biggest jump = 1.0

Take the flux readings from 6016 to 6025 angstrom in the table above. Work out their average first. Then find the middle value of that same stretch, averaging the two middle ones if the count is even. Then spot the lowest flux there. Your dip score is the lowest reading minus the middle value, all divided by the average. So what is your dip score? -0.34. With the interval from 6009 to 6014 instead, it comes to -0.09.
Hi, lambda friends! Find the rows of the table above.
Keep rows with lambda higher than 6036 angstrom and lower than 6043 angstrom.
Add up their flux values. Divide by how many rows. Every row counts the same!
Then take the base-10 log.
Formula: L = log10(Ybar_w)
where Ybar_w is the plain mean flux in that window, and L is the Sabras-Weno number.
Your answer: 2.06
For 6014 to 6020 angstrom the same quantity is 2.09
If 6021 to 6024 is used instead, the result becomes 2.08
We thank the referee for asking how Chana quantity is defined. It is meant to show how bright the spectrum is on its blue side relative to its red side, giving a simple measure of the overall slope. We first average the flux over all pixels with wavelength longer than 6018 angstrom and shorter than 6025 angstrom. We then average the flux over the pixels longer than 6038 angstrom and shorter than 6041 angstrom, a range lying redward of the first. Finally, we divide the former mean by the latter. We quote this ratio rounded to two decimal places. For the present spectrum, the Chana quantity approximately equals 1.12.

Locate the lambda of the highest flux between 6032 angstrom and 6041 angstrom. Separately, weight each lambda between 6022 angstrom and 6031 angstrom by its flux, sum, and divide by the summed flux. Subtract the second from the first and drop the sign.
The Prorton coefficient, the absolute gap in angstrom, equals 11.7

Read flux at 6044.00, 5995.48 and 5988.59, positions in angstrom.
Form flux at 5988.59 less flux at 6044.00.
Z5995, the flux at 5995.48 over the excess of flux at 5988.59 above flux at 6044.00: 4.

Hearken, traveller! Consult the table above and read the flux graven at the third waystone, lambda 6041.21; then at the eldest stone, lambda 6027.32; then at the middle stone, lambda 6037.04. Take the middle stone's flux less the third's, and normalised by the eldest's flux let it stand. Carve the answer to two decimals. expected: -0.10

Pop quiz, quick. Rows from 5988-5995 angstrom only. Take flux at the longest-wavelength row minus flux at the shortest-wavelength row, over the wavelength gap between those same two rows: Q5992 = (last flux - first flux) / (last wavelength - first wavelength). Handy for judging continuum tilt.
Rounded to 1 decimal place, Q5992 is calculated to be -8.0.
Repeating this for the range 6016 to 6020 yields 15.2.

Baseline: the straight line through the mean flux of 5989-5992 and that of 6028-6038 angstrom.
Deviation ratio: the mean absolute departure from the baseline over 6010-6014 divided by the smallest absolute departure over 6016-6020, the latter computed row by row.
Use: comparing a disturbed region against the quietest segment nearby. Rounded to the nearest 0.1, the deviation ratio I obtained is 0.8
